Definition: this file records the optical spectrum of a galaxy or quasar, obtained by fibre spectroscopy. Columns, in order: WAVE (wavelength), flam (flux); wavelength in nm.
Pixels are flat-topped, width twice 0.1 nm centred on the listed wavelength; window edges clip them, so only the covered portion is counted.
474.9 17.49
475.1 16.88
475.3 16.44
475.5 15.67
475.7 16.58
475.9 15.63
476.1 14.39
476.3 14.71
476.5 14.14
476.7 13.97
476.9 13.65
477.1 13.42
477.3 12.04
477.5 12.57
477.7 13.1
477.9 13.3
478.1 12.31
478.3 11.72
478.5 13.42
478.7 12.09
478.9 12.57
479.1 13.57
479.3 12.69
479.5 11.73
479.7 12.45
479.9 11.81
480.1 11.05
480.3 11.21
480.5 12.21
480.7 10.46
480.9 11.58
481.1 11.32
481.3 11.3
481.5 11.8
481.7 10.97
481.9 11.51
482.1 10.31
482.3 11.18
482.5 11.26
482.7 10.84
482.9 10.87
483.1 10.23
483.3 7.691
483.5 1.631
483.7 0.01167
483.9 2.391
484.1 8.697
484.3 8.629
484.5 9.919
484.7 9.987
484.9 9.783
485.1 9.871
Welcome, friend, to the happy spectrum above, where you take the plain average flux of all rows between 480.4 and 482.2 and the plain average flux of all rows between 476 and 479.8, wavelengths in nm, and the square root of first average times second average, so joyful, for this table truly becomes 12.1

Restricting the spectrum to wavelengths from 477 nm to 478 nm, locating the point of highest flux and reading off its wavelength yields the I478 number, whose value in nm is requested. 477.1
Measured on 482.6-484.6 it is 482.9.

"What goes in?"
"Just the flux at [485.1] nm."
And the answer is 9.871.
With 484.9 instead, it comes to 9.783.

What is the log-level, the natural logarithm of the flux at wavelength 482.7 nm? 2.38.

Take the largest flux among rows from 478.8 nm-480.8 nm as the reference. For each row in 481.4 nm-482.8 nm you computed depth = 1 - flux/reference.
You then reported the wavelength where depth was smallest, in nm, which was 481.5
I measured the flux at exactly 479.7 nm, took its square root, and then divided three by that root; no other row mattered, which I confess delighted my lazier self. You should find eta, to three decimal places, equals 0.850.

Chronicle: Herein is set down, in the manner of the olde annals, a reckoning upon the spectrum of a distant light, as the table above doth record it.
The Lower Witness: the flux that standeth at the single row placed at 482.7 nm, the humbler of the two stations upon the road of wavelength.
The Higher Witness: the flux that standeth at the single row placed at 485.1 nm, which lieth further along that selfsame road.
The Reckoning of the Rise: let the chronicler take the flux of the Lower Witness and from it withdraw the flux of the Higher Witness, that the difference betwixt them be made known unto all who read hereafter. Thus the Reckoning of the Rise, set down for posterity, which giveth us 1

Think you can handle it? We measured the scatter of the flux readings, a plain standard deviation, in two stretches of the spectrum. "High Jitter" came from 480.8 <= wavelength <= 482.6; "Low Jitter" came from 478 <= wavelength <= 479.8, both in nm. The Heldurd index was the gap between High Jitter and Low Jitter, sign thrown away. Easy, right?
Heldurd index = 0.2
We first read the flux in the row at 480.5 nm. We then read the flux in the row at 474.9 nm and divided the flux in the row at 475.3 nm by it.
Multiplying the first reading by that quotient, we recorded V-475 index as 11.5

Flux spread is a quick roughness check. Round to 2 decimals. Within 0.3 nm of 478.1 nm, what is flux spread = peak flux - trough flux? 1.58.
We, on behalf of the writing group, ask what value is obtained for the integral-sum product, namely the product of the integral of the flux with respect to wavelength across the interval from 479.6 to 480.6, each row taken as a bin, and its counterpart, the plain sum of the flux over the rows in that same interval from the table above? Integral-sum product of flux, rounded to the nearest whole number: 690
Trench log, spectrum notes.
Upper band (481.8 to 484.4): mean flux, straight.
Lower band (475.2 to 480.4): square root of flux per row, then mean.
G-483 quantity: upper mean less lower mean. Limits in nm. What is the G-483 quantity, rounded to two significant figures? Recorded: 4.5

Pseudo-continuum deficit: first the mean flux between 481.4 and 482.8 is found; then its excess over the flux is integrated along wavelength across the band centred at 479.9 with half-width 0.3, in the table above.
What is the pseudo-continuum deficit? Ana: -0.39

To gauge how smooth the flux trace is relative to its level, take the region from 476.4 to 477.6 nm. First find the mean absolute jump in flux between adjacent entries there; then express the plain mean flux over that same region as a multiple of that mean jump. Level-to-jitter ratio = 25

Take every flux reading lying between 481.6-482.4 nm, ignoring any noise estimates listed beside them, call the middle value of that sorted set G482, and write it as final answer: 11.1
